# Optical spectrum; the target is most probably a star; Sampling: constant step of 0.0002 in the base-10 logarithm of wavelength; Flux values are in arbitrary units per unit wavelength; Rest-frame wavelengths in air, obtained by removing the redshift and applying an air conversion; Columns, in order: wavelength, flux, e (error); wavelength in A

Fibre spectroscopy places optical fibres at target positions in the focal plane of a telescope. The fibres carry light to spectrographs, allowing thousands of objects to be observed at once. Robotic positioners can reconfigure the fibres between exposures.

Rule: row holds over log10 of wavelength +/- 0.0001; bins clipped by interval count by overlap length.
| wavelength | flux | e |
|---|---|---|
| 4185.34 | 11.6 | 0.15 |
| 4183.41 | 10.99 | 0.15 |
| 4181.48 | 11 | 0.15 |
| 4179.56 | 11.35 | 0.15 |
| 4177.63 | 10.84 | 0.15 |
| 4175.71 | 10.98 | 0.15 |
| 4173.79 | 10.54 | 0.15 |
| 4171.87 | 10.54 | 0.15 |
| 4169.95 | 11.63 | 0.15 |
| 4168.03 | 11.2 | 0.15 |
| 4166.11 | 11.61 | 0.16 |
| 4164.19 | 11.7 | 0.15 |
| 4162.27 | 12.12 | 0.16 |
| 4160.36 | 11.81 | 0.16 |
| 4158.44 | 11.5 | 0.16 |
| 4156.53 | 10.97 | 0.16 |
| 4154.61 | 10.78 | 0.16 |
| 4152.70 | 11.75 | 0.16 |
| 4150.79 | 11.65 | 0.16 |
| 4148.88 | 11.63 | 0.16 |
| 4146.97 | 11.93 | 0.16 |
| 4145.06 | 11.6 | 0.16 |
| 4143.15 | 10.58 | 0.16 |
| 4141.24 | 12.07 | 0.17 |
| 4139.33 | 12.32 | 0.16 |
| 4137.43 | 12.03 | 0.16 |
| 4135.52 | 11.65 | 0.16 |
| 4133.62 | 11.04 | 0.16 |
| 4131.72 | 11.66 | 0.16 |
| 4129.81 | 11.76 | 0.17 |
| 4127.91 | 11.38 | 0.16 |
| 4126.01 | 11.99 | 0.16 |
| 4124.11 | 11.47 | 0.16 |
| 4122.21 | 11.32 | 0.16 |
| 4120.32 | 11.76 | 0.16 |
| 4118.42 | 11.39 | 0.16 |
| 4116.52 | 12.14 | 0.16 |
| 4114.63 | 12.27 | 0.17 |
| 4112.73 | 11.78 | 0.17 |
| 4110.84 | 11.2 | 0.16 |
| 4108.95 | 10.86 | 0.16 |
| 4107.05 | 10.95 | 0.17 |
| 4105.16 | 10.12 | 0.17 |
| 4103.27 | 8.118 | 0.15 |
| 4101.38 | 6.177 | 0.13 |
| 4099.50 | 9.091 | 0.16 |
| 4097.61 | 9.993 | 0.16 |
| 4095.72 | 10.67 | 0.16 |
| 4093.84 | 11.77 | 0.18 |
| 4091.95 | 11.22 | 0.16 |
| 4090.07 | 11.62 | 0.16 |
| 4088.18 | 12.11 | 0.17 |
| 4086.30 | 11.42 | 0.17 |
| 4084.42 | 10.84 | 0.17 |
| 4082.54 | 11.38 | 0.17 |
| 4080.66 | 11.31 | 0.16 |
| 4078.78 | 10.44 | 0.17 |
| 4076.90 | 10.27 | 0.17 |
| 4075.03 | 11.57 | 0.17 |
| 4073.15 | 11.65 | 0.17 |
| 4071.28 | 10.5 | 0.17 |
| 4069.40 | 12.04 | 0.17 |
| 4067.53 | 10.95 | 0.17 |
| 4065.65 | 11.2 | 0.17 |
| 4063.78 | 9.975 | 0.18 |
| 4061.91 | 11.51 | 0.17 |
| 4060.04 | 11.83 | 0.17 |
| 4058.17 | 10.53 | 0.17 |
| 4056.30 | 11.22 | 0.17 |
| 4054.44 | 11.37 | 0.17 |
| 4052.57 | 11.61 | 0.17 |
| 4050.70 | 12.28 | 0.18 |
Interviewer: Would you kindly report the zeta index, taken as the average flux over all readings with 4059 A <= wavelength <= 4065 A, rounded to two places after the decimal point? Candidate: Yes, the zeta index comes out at 11.10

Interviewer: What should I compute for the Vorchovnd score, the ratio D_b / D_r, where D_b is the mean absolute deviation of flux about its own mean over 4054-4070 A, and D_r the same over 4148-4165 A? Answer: 1.5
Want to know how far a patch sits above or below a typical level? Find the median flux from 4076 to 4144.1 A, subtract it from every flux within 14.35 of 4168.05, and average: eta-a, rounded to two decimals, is -0.14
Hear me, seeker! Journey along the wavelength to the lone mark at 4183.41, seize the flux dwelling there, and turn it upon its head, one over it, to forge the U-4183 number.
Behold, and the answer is 0.091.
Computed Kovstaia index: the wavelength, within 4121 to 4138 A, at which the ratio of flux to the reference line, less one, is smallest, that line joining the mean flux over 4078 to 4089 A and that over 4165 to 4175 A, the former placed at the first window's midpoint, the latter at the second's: 4133.62 A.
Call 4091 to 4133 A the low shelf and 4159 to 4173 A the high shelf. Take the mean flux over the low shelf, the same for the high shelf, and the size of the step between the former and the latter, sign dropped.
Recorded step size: 0.6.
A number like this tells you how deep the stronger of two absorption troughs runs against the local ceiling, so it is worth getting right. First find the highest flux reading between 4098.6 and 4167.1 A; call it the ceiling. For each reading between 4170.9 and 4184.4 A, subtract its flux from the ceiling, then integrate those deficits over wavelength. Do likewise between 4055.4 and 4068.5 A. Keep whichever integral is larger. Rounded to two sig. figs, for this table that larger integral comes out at 19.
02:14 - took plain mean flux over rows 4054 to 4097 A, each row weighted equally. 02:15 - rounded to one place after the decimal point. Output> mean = 11.2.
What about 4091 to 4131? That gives 10.8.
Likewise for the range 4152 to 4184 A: 11.3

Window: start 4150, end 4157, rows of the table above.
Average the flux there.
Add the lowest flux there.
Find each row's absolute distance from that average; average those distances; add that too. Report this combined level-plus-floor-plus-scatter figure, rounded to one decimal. 22.5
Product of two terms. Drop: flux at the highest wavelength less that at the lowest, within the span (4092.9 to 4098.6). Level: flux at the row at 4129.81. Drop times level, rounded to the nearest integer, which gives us -21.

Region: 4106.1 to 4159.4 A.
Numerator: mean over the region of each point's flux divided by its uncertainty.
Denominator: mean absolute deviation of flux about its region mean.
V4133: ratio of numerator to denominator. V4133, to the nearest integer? 193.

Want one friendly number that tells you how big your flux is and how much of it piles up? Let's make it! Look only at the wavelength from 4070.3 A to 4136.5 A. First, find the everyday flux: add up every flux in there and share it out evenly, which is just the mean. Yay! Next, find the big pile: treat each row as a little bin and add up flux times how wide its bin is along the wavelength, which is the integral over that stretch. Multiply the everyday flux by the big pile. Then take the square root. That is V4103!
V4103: 89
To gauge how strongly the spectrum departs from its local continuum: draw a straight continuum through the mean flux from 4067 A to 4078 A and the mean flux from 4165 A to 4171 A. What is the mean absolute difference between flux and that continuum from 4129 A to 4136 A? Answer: 0.33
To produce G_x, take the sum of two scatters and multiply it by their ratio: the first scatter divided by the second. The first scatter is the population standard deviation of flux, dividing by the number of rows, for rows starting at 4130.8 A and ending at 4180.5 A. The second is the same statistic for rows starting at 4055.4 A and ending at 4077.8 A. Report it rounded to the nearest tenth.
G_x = 0.9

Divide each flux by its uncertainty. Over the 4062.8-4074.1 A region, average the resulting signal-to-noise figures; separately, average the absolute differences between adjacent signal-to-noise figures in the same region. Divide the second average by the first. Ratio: 0.11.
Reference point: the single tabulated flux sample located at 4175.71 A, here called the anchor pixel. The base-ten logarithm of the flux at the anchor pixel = 1.04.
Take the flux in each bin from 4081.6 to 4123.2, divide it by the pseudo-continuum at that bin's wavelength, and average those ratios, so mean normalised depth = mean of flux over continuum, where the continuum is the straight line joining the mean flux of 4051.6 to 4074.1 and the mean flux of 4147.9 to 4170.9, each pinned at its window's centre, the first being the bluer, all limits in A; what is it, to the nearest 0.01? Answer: 0.96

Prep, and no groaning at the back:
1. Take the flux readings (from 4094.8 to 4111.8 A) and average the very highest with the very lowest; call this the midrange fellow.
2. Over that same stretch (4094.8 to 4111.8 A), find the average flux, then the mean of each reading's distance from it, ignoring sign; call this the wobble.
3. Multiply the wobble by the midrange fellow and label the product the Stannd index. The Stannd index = 11.0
